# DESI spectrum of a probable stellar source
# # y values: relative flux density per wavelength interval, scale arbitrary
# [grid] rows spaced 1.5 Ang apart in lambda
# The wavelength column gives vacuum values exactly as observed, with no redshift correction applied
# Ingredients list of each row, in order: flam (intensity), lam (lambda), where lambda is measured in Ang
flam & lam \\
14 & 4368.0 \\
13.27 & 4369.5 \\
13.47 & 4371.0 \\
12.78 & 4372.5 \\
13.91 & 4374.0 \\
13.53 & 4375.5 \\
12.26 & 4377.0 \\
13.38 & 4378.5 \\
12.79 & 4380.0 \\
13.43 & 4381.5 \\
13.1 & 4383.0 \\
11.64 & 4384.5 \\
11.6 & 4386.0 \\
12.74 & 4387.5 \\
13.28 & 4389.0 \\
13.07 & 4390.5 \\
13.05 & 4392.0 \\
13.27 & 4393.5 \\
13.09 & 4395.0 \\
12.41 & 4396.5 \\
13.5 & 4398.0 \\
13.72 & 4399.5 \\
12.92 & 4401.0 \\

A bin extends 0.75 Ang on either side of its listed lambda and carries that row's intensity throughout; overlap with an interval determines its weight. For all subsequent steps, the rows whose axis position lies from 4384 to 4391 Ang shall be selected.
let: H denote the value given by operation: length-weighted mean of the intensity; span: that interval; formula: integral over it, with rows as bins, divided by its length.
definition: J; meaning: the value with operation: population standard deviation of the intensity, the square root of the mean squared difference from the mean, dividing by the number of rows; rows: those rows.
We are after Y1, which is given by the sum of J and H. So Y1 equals 13.2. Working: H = 12.5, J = 0.7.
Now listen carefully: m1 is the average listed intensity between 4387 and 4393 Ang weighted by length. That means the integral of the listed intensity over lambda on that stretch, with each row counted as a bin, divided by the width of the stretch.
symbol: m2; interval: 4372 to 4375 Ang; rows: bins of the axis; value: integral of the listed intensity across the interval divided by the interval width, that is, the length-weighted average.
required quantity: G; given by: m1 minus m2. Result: -0.4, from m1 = 13.1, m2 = 13.4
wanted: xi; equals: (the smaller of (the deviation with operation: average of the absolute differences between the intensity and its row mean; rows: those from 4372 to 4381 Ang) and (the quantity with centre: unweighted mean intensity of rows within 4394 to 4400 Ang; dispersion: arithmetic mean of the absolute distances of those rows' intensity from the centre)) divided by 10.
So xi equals 0.043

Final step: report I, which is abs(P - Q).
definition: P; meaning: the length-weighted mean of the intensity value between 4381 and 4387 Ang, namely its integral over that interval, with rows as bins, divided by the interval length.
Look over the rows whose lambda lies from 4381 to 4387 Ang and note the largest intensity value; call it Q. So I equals 1.02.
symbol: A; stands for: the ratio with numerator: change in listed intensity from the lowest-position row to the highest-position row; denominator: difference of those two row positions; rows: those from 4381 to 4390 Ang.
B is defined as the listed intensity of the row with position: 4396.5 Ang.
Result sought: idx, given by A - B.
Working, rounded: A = -0.02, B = 12.41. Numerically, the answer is -12.4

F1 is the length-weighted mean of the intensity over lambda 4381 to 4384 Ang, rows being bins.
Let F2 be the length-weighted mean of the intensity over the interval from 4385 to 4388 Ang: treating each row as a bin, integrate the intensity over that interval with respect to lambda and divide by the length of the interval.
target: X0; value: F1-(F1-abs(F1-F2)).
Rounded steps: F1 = 13.1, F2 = 12.1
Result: 1.0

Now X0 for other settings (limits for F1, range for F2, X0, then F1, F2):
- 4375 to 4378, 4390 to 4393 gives 0.2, 12.9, 13.1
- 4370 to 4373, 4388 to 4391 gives 0.0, 13.2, 13.1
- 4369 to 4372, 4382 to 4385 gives 0.8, 13.3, 12.5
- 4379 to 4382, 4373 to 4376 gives 0.6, 13.1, 13.7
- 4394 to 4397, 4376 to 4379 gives 0.0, 12.8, 12.8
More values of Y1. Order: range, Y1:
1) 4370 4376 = 13.8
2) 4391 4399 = 13.4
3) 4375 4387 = 13.4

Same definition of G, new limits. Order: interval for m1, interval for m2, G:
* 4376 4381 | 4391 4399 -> -0.2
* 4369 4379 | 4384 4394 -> 0.5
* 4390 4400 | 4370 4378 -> -0.1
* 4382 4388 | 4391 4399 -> -0.8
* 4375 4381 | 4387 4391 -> -0.1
